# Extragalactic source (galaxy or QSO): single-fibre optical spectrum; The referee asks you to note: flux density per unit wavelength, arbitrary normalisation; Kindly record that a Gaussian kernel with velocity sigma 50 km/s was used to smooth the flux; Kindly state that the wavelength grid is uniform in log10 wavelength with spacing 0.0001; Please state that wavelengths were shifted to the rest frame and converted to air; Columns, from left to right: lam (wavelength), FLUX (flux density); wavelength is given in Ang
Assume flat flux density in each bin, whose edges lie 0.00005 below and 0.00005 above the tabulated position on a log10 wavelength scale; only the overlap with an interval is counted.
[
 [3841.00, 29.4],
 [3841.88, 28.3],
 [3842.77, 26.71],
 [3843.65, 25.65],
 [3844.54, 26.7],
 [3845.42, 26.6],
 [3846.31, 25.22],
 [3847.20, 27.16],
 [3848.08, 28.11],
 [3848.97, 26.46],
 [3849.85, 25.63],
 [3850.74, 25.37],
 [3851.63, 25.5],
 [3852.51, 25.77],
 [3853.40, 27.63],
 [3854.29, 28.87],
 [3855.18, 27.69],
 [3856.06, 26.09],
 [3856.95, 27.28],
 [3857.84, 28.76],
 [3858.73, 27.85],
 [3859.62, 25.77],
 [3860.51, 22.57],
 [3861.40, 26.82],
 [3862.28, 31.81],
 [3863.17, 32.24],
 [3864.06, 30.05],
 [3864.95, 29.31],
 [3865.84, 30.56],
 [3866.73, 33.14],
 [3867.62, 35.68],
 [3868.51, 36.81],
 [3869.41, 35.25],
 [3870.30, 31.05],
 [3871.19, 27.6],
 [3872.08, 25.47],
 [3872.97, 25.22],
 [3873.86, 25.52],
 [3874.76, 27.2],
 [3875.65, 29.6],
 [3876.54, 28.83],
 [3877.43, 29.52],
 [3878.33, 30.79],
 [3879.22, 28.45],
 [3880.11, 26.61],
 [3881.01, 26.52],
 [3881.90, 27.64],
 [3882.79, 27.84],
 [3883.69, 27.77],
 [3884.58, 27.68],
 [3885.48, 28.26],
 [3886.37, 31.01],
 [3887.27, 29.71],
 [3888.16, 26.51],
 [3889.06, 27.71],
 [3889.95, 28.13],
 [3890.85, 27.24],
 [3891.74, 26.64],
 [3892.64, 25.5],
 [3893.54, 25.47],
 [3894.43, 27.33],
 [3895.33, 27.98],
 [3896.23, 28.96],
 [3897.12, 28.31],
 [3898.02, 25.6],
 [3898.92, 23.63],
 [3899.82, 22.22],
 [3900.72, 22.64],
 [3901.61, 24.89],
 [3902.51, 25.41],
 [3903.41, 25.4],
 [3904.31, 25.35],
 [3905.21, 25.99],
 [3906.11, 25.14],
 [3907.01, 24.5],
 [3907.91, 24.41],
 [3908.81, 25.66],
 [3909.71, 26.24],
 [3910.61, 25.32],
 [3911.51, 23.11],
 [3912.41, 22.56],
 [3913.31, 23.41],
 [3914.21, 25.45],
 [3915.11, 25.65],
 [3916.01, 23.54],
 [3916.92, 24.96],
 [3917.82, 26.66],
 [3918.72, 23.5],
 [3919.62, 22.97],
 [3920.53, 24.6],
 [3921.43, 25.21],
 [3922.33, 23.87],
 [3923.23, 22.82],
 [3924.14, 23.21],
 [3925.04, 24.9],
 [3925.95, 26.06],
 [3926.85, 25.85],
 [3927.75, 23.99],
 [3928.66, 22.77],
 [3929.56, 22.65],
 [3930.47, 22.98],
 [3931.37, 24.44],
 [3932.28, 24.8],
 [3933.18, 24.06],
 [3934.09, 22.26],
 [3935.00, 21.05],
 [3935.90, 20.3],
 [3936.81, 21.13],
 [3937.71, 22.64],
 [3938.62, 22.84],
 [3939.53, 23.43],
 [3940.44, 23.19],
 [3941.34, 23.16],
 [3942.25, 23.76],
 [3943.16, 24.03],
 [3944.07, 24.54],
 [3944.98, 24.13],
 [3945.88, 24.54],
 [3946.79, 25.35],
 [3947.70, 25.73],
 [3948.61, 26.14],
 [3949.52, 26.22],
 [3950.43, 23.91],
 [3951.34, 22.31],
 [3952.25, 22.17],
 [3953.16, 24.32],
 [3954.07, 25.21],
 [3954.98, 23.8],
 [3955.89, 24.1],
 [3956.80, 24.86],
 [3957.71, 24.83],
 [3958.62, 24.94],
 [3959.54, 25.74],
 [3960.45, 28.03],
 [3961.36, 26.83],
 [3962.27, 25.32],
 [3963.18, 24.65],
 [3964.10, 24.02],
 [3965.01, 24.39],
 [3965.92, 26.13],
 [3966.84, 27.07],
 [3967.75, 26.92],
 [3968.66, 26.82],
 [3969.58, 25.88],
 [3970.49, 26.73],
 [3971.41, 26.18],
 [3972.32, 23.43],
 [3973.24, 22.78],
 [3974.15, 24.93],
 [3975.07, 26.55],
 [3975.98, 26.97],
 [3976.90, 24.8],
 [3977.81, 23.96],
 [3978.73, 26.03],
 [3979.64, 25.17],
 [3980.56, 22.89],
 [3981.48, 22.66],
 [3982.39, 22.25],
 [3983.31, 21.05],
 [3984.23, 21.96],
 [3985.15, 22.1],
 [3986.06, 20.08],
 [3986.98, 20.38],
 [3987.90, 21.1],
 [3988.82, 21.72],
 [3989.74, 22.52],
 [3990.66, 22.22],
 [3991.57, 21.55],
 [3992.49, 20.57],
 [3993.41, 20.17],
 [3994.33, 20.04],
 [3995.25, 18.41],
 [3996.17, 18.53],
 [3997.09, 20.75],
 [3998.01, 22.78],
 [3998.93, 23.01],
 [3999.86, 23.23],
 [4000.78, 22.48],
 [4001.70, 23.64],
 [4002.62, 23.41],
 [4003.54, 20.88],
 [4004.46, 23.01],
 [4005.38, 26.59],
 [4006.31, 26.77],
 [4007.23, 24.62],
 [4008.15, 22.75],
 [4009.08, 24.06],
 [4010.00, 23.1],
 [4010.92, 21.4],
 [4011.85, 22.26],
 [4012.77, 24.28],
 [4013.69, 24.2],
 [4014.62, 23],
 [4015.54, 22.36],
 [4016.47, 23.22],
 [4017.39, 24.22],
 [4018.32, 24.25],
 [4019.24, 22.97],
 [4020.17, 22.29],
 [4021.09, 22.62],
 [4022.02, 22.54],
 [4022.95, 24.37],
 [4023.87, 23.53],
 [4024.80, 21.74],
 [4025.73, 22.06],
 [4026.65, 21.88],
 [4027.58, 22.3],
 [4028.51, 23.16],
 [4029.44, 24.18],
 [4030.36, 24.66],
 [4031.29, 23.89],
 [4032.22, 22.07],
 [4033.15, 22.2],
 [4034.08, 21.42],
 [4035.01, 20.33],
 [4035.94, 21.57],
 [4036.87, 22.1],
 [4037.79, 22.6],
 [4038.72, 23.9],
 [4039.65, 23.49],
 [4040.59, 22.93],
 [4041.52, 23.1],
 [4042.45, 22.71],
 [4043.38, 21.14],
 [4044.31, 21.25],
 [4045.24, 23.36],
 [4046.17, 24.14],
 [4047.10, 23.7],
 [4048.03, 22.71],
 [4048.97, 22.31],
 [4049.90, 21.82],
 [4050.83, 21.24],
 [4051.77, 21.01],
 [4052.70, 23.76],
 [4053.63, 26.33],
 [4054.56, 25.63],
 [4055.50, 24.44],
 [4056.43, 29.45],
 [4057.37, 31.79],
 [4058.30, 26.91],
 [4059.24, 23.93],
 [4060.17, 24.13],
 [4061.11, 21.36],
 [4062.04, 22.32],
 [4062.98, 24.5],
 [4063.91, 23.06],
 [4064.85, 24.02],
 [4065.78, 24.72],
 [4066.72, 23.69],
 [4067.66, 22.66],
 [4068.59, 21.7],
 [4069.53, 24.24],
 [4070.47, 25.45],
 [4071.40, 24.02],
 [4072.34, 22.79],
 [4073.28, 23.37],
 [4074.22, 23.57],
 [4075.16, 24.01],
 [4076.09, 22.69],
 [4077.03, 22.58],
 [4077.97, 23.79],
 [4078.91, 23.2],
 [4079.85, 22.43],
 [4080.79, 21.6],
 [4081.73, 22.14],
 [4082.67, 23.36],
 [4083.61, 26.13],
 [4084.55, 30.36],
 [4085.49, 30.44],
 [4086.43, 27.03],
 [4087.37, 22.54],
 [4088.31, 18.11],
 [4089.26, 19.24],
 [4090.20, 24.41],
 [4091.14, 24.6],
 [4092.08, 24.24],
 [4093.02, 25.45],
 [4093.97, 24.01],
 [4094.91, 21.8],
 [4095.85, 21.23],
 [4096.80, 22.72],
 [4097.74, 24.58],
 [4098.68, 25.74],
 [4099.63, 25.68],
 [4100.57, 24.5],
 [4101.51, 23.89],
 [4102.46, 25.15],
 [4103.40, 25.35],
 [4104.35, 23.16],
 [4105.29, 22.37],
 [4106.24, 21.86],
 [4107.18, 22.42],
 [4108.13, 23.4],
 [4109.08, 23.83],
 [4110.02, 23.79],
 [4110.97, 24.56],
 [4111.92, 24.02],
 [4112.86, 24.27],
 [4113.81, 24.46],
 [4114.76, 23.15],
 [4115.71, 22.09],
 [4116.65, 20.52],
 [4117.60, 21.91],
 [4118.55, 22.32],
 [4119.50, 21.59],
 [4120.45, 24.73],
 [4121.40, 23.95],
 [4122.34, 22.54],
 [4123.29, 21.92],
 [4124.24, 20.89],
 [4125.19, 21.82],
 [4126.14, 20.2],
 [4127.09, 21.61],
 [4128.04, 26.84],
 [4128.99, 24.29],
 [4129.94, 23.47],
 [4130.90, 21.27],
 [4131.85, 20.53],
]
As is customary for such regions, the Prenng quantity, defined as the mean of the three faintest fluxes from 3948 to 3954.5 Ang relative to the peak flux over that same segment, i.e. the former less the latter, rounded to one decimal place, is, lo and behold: -3.4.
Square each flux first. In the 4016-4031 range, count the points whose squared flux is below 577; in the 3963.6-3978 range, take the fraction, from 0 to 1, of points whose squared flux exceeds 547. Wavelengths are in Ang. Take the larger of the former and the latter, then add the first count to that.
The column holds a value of 22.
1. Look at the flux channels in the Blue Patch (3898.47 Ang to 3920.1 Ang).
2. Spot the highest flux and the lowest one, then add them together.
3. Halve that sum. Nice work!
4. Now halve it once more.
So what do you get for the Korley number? 12.2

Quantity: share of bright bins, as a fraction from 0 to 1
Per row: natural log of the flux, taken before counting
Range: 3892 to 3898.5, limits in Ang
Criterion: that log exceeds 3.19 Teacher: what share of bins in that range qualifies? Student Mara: 1.0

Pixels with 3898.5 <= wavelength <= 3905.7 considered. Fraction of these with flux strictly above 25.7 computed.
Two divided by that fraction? 16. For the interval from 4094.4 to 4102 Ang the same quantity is 16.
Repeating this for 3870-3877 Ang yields 3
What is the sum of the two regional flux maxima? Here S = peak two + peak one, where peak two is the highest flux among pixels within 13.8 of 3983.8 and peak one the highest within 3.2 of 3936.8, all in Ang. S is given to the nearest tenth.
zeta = 50.4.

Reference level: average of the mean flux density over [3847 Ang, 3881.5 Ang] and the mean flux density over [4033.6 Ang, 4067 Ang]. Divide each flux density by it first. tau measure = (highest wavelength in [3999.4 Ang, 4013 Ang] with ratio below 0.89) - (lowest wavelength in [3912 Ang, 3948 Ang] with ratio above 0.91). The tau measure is 97.6 Ang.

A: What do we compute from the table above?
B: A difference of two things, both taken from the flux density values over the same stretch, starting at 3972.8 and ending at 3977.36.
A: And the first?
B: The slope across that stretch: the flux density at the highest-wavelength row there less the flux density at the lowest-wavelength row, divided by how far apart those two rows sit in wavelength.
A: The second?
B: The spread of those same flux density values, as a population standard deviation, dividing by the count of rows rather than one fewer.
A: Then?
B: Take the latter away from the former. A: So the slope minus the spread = -0.93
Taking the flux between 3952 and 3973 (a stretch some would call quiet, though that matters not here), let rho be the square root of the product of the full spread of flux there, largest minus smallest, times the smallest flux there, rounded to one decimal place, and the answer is 11.4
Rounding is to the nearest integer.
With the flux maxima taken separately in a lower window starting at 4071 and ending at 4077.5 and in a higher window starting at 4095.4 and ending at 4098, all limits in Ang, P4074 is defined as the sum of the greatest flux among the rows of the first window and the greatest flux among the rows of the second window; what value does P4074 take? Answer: 49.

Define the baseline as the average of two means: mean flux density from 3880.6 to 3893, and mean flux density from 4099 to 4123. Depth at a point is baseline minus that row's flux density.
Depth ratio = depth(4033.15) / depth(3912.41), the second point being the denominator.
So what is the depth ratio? 1.1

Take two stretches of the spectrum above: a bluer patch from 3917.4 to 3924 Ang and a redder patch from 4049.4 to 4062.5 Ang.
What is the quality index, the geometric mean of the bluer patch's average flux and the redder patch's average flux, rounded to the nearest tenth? 24.4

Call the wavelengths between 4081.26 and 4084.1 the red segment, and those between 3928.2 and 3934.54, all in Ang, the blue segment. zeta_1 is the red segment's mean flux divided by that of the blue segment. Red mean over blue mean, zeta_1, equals 1.02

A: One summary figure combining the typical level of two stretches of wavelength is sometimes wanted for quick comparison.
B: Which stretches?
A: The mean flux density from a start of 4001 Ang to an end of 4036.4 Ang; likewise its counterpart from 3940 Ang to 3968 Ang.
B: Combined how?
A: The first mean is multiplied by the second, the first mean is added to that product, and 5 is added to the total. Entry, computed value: 602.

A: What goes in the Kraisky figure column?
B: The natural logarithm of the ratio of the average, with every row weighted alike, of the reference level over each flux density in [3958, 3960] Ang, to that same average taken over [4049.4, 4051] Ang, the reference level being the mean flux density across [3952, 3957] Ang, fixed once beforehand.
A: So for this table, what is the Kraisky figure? -0.16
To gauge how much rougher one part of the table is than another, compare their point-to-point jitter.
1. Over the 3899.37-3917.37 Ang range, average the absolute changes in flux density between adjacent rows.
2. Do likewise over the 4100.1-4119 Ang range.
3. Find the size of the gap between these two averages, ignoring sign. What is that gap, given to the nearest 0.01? 0.13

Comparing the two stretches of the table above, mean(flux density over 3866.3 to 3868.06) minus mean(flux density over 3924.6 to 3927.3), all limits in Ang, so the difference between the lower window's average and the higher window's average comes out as 8.8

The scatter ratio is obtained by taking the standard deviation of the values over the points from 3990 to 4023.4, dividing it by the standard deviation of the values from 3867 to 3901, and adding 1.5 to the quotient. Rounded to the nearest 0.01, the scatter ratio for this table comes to 2.09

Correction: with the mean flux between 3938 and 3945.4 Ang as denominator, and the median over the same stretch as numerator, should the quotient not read 1.00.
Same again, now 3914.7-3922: 1.01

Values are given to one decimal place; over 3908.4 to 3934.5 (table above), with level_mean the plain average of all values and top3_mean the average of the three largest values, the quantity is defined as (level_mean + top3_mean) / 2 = 25.3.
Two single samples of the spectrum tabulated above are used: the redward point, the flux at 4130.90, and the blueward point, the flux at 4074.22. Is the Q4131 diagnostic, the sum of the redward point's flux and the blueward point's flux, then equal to 45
